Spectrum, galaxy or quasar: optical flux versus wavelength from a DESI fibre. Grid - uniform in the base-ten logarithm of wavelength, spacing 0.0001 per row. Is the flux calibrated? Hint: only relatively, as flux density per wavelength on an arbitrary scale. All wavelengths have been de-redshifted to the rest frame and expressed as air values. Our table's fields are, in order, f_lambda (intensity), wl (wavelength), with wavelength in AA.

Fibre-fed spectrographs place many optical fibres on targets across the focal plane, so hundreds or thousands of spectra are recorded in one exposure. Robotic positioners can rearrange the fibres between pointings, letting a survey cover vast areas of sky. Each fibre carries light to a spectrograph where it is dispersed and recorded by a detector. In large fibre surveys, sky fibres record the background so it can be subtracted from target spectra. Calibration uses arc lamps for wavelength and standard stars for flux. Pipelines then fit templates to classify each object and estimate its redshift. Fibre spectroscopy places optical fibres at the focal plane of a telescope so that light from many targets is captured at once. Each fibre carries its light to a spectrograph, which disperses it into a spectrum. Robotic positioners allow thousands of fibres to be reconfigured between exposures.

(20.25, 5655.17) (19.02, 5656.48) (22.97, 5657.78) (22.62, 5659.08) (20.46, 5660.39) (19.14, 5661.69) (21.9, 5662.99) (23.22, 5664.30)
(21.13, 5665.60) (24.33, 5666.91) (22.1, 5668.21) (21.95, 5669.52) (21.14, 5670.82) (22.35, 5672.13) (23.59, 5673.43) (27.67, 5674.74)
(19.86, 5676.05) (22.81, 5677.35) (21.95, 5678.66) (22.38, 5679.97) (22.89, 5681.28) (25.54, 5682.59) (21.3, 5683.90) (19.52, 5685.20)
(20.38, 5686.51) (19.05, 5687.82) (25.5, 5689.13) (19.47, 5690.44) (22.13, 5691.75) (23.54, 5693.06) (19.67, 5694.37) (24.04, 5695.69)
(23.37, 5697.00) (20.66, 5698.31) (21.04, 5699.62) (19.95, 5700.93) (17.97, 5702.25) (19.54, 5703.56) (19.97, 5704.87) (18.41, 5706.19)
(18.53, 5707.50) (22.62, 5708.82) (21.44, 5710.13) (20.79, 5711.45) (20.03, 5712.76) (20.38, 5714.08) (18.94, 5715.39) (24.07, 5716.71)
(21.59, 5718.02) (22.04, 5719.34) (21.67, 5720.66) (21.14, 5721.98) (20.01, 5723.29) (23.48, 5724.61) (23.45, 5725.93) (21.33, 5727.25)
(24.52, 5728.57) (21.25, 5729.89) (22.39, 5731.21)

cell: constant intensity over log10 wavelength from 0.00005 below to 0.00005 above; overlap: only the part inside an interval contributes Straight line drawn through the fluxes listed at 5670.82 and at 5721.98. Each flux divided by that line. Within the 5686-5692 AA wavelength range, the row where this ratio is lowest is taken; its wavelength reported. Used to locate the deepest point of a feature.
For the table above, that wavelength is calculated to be 5687.82 AA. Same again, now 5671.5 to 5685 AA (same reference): 5676.05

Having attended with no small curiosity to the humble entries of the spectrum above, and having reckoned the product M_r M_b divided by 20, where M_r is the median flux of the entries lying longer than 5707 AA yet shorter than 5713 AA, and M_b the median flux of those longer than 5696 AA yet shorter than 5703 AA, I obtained 21.5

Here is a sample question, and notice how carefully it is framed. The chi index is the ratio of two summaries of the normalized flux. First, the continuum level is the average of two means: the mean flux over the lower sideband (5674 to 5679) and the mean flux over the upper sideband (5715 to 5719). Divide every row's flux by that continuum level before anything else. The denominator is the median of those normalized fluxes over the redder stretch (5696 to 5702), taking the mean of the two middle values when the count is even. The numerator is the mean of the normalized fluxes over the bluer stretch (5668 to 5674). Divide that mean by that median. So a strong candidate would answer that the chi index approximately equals 1.066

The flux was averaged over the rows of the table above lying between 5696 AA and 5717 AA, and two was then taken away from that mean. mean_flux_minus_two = 18.5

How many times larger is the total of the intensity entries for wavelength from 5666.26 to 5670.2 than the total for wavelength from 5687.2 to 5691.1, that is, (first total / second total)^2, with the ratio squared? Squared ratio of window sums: 1.14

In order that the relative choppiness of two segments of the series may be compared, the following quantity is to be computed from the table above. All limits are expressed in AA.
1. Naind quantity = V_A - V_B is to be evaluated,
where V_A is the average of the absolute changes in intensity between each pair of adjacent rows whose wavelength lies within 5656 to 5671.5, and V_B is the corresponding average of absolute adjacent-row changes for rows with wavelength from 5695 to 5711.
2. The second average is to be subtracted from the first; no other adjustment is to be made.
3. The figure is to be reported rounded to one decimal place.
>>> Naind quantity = 0.4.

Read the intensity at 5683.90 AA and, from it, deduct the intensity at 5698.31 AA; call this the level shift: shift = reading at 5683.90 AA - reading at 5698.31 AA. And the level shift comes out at 0.6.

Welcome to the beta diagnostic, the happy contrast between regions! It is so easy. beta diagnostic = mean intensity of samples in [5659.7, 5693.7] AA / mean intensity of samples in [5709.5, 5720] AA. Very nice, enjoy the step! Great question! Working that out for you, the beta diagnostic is 1.046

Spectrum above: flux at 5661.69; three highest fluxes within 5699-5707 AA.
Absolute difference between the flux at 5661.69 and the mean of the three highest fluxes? 1.2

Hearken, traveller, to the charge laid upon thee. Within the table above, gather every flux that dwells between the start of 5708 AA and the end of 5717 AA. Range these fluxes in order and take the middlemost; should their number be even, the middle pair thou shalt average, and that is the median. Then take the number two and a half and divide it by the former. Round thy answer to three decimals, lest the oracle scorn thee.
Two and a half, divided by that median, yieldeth 0.120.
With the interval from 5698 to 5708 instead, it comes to 0.127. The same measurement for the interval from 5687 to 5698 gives 0.110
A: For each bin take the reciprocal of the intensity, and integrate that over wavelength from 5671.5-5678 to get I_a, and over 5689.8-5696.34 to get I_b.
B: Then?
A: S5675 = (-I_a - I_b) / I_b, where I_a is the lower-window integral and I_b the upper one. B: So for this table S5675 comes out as -1.94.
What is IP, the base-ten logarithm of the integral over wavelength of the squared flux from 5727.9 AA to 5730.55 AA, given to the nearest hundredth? 3.14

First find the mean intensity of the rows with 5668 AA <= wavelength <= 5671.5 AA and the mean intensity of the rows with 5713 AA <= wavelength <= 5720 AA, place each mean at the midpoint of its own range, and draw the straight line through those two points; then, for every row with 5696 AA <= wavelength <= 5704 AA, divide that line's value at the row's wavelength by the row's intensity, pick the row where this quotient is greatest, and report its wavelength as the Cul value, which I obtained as 5702.25 AA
